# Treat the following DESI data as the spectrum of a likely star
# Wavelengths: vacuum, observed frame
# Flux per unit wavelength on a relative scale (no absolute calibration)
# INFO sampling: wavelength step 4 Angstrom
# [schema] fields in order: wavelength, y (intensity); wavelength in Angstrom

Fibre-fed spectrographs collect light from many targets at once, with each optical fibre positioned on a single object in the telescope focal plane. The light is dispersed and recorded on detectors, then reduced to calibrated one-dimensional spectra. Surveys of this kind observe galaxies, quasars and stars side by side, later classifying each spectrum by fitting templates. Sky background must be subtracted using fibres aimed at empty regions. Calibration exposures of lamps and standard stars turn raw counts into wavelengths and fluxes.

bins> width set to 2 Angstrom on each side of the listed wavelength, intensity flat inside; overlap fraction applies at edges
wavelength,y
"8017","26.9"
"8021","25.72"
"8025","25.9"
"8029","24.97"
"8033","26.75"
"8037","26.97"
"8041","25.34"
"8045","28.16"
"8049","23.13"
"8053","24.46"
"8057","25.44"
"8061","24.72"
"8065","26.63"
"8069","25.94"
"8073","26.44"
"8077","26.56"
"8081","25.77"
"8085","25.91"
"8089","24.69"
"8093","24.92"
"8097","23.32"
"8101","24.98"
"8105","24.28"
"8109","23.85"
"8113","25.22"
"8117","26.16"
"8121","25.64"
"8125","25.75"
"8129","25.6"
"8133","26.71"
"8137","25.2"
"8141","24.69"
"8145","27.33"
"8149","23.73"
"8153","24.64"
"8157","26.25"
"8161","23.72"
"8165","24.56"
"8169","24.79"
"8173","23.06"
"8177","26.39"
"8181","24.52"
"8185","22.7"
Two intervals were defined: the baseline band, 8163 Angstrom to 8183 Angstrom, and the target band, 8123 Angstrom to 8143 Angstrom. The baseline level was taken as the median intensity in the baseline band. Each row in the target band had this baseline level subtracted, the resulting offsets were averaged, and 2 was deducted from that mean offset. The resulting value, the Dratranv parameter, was -1.0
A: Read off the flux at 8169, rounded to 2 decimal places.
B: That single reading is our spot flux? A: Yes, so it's 24.79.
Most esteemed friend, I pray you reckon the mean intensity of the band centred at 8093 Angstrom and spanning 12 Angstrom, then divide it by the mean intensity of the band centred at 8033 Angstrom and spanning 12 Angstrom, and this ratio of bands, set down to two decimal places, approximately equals 0.93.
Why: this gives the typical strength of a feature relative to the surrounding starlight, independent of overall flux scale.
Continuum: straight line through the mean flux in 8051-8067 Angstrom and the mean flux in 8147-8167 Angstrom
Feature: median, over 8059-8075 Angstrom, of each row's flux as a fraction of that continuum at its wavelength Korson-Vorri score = 1.04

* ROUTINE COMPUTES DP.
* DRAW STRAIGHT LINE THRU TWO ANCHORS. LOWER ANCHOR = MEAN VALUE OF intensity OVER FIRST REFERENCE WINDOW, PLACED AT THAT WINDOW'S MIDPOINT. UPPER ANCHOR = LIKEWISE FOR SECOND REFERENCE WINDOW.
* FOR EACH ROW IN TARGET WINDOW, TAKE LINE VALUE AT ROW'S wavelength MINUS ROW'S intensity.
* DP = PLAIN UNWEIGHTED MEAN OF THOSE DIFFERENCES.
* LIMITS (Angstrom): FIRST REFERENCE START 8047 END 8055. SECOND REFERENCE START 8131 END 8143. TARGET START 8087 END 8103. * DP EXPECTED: 0.2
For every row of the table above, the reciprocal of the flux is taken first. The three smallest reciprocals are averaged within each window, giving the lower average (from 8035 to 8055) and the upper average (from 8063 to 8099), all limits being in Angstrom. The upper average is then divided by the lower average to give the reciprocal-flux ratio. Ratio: 1.01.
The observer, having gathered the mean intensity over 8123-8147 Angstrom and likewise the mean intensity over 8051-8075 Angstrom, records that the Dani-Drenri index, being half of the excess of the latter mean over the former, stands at -0.14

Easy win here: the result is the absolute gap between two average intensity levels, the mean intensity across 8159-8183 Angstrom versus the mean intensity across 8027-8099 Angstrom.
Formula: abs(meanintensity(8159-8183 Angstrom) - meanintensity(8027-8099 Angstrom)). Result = 1.06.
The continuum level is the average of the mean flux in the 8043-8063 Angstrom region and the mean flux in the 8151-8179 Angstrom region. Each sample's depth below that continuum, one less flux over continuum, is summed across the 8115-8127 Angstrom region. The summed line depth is -0.10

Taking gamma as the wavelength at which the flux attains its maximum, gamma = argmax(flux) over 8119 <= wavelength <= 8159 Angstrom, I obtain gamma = 8145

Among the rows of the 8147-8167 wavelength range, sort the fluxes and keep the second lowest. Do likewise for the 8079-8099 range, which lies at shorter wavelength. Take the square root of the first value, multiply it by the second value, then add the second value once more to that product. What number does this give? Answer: 145.0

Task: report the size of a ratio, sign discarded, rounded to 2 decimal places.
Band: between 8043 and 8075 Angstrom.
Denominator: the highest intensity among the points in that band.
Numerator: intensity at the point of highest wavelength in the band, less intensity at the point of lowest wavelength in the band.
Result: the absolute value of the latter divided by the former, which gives 0.06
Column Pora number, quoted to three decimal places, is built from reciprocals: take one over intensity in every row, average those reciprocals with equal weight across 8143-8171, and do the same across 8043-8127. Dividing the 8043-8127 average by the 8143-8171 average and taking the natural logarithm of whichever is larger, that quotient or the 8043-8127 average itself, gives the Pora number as -0.013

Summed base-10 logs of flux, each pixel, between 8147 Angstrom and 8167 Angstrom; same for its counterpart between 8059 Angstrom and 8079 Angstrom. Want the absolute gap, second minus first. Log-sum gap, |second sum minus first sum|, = 0.13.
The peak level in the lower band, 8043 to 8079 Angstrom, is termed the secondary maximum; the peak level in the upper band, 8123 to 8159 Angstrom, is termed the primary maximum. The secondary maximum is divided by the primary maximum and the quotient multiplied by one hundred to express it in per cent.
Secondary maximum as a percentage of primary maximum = 103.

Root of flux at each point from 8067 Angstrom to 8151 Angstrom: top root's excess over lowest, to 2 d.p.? 0.40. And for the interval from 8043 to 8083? 0.50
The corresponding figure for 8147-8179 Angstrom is 0.34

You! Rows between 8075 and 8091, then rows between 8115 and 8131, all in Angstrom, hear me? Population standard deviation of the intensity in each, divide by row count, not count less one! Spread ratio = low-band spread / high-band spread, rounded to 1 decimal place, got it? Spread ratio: 3.0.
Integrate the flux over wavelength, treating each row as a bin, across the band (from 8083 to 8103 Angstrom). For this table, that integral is 495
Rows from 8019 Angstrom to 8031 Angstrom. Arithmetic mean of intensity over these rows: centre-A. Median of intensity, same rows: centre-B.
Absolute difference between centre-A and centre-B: 0.190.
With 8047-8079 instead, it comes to 0.275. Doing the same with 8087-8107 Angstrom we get 0.252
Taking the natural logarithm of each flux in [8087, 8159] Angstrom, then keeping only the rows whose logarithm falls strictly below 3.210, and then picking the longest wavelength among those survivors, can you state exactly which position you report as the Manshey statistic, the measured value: 8153 Angstrom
